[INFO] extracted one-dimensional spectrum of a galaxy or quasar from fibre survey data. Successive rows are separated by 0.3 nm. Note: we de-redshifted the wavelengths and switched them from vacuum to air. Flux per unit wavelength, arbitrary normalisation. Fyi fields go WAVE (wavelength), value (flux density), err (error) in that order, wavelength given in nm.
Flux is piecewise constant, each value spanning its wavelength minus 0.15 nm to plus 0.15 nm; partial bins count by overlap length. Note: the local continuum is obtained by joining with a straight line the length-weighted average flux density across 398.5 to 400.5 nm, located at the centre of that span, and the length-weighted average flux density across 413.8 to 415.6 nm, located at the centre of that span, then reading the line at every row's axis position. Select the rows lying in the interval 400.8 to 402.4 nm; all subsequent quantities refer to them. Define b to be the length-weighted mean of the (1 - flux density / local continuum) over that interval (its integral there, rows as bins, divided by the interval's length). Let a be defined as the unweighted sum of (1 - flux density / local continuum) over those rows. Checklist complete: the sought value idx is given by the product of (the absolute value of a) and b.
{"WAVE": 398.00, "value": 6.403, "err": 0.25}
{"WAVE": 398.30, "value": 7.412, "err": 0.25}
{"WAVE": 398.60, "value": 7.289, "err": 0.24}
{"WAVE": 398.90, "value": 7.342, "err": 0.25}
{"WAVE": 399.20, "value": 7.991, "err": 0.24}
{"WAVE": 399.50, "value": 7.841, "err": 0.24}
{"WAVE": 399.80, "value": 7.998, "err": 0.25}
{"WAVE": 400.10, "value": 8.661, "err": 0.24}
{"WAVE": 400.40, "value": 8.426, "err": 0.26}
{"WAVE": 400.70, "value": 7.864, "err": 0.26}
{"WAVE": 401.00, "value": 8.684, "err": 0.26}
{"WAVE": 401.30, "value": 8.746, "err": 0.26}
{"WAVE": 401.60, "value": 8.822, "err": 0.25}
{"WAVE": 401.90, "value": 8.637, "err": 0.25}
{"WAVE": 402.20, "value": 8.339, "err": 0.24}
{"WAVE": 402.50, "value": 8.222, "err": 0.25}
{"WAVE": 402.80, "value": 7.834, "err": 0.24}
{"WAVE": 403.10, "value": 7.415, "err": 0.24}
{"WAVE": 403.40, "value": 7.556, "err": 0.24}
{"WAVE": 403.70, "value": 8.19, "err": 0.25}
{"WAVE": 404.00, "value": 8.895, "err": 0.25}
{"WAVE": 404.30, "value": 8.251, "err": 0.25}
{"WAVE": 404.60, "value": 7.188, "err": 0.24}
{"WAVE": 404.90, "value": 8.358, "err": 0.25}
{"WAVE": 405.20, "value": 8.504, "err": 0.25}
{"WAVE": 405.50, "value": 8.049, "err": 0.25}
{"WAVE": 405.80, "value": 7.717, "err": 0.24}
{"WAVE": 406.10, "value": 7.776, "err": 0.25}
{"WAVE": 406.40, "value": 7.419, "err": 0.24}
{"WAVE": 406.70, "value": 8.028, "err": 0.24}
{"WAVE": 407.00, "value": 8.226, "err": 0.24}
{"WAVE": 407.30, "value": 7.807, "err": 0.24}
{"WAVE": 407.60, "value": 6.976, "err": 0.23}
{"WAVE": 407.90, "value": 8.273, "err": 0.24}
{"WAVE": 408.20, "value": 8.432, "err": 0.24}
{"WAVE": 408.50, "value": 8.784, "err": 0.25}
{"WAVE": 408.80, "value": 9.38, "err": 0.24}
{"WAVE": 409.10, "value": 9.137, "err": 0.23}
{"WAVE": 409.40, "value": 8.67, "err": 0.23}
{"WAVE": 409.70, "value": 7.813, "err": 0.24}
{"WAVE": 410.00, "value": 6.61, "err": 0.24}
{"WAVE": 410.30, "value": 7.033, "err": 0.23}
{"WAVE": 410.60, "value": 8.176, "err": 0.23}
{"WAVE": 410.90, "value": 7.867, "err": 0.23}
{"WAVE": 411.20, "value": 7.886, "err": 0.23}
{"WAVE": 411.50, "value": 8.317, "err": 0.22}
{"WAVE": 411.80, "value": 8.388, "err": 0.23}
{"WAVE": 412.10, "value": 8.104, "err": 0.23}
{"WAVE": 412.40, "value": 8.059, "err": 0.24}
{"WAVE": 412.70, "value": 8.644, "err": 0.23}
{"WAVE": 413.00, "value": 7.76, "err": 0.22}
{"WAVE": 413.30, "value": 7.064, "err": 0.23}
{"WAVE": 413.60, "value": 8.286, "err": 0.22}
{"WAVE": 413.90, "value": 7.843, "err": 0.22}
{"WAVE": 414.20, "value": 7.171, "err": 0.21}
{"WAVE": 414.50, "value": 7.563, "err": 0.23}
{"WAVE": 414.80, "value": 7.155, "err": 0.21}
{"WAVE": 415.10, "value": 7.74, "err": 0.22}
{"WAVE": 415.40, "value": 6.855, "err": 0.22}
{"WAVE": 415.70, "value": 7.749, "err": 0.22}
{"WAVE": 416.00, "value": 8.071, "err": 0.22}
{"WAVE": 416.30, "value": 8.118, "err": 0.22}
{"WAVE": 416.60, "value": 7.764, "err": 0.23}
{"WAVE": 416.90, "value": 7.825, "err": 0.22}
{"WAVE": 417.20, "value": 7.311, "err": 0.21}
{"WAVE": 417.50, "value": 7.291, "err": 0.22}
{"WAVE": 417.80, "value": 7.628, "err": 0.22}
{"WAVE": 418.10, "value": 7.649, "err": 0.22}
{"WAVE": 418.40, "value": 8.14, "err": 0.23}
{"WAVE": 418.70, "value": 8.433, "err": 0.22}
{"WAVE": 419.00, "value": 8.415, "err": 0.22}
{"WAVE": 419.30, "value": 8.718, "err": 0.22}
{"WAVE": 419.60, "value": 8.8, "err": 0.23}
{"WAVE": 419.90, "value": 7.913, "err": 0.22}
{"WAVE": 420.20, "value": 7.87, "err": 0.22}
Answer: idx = -0.047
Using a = -0.50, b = -0.095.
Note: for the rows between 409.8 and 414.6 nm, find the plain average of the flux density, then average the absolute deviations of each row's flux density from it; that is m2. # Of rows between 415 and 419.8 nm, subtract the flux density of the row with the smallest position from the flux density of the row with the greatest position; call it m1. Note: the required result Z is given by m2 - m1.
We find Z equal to -0.6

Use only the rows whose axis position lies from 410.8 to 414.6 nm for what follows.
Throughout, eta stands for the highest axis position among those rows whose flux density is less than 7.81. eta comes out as 414.50 nm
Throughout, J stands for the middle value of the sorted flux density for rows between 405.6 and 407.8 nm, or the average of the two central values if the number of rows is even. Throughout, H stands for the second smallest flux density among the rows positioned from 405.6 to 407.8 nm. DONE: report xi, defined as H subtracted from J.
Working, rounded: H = 7.419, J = 7.78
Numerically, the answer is 0.4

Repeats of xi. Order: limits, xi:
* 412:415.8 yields 0.7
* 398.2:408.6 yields 0.9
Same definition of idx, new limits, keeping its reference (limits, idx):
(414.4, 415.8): 0.000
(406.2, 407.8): 0.000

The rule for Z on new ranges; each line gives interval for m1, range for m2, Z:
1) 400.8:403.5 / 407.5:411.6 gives 1.8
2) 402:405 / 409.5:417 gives 0.4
